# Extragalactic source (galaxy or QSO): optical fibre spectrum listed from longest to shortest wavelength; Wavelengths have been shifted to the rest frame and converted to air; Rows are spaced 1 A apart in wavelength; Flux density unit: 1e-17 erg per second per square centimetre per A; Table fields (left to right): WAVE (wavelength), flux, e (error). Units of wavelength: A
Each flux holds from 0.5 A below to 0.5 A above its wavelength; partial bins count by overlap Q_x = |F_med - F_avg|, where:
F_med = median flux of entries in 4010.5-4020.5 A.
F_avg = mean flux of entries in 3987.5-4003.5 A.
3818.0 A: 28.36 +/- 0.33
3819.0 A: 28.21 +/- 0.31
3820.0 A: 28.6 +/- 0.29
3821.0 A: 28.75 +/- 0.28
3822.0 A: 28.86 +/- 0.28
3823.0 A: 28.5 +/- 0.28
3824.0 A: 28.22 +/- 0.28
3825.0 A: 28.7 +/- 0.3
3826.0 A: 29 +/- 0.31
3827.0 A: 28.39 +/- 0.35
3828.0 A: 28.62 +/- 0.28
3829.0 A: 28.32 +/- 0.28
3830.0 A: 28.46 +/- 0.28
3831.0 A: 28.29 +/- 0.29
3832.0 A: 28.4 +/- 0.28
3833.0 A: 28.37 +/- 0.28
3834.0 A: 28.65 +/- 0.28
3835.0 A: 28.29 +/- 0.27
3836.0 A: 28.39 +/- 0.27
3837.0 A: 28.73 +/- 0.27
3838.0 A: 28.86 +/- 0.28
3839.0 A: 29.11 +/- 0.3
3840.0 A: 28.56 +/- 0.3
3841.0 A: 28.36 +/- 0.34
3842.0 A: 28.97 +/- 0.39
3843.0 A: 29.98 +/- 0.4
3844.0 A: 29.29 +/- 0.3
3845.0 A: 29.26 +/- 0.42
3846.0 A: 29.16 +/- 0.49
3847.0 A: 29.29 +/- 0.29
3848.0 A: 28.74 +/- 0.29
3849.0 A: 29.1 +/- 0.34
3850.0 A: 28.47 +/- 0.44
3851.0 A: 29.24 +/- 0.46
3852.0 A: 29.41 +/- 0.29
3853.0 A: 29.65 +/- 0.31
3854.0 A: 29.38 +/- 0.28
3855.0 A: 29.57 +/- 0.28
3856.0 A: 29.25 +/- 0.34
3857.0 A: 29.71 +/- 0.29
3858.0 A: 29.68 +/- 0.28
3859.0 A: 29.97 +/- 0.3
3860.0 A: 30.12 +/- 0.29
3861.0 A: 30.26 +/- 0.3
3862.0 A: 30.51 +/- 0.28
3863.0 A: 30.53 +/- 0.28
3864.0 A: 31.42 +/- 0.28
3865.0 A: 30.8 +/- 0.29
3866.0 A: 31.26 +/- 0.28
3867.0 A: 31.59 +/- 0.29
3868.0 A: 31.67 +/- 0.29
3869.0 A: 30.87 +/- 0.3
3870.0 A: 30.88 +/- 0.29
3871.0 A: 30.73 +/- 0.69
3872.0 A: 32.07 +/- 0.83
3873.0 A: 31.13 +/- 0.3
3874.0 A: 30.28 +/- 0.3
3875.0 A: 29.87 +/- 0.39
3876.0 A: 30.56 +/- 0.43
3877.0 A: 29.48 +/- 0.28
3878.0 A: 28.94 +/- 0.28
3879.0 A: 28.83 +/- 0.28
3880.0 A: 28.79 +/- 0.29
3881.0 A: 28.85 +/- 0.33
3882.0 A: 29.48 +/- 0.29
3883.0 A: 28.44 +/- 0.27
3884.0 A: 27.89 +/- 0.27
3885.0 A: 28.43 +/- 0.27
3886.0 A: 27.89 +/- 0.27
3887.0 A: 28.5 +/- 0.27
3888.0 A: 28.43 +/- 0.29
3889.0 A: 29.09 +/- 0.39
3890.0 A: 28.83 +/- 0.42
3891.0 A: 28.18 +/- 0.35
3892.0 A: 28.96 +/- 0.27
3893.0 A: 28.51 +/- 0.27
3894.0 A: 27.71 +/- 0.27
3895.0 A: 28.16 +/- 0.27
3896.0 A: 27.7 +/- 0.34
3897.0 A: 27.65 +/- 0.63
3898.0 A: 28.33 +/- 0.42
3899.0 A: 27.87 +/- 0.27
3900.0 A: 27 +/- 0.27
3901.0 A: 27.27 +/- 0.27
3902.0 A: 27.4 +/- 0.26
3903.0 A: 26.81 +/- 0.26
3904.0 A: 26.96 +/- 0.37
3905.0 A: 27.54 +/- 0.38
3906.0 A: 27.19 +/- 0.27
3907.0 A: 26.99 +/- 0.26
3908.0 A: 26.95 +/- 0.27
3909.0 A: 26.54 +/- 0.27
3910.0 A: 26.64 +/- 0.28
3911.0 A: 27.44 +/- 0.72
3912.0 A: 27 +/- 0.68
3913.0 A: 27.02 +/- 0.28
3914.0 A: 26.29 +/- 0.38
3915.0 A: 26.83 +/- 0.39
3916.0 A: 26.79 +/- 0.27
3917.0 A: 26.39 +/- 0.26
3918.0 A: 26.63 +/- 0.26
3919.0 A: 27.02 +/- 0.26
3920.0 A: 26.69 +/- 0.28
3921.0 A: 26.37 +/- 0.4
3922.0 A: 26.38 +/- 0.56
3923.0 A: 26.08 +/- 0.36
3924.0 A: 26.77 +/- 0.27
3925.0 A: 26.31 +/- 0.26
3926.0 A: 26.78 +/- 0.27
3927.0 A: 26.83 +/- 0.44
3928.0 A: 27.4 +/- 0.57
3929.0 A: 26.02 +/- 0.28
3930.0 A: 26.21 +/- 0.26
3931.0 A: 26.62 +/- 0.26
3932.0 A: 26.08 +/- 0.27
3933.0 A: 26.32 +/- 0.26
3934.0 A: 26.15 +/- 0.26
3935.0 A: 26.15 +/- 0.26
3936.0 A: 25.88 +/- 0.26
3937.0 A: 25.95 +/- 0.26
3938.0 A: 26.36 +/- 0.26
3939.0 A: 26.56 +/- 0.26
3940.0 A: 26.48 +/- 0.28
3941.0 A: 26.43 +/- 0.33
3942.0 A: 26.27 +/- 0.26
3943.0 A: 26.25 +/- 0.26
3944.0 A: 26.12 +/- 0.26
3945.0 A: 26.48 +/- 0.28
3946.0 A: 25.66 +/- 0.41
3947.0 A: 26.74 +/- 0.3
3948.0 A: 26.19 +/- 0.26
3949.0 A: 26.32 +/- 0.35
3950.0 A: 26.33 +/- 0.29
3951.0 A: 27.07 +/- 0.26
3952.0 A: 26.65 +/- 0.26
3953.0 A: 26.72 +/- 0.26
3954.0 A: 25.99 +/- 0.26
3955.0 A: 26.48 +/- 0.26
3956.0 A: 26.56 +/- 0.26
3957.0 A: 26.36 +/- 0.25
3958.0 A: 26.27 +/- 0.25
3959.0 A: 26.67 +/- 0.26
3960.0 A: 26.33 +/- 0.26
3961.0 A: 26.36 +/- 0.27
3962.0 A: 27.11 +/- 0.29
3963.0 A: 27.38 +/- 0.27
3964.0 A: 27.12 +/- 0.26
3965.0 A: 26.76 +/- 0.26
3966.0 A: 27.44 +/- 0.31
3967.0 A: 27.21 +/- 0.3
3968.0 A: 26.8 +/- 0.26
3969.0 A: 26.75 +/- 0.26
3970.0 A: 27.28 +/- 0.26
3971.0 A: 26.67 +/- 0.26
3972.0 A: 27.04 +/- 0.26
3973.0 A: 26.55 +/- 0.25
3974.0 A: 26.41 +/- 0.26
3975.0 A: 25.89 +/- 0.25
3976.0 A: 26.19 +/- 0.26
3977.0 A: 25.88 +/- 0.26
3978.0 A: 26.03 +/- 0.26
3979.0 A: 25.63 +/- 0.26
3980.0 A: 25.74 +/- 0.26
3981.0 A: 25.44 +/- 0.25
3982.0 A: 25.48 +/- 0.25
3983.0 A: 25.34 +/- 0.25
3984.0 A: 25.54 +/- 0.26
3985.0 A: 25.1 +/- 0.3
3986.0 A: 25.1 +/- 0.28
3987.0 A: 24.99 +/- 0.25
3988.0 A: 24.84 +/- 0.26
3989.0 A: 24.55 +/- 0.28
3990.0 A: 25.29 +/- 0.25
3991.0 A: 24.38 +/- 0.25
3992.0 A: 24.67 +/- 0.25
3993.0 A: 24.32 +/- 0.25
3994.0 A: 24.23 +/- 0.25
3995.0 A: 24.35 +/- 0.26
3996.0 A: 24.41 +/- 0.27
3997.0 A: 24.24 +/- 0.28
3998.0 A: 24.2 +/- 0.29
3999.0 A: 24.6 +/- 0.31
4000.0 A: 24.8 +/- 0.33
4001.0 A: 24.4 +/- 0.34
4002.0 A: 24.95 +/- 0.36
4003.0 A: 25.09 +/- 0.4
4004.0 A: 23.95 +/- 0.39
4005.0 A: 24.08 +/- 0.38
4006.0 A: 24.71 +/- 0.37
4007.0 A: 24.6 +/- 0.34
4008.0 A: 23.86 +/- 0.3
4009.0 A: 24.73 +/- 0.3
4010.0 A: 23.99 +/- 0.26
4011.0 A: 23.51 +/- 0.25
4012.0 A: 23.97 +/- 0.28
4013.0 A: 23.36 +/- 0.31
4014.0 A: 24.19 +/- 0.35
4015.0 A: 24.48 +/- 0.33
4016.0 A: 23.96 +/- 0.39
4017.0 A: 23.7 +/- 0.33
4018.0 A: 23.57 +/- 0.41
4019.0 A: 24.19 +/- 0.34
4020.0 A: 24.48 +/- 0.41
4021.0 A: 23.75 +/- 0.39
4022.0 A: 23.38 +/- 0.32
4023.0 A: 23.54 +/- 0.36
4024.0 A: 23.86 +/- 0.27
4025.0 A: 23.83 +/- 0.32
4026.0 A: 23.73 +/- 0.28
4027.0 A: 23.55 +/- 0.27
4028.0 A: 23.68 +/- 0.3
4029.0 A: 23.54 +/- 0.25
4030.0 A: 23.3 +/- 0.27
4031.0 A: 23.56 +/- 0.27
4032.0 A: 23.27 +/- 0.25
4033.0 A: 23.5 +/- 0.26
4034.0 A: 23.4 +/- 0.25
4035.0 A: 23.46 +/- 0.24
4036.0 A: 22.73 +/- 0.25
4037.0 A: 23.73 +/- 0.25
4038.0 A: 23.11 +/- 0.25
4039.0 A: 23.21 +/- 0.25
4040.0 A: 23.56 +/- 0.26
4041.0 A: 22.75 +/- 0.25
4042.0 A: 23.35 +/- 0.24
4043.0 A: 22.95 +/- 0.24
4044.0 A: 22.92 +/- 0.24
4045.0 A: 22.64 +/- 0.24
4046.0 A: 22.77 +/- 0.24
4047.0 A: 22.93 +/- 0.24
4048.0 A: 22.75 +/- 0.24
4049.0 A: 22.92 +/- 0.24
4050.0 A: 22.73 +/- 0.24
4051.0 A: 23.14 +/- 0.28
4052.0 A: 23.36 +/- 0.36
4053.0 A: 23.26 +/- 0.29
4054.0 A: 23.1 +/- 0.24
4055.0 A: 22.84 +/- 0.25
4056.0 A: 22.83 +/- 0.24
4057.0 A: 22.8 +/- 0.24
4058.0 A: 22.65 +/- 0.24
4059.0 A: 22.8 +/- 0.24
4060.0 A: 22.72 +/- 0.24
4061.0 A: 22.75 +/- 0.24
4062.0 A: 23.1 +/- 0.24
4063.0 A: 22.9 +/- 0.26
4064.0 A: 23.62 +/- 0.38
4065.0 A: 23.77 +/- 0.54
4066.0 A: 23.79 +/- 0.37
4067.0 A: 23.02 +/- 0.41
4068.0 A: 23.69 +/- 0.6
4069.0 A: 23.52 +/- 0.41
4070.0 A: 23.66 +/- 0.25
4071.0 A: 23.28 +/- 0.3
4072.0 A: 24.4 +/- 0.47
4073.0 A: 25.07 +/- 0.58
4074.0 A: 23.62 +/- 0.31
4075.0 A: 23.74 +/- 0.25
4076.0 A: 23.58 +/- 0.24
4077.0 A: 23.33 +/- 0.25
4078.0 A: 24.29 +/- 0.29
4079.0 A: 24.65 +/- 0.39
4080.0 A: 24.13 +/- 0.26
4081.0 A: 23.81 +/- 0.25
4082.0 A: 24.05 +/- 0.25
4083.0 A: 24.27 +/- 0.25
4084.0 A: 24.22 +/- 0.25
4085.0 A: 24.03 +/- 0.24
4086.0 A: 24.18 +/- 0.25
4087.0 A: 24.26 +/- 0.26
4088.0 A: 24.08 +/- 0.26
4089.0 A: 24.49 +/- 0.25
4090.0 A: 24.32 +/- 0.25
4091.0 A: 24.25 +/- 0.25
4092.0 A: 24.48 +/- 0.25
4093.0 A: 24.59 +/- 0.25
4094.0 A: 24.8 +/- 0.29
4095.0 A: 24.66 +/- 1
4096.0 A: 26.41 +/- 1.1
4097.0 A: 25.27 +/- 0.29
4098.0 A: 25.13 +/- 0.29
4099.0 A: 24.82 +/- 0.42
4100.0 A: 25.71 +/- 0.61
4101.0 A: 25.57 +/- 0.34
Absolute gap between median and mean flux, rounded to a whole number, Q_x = 1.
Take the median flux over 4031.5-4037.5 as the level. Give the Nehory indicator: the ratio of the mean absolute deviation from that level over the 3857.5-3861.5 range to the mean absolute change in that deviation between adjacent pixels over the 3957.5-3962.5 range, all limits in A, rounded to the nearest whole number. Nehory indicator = 17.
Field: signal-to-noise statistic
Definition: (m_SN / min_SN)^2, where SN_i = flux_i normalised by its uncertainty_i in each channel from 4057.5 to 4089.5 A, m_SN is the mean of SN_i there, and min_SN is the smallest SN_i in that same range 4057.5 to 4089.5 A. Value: 4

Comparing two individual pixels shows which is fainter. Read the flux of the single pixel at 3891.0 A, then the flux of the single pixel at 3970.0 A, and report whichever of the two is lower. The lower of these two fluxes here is 27.3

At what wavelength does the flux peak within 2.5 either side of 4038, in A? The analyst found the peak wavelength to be 4037.0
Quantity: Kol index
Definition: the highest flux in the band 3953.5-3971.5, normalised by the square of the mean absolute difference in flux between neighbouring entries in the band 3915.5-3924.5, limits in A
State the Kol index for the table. 245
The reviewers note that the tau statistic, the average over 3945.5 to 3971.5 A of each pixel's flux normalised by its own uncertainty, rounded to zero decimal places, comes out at 98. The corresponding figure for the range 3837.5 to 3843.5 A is 88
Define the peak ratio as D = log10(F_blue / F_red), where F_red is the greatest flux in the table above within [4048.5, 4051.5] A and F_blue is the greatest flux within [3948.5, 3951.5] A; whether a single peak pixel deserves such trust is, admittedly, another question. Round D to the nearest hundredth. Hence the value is 0.07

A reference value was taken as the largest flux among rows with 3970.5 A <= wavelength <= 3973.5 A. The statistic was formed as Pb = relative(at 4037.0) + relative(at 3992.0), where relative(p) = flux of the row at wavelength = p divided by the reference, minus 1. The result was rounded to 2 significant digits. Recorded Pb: -0.21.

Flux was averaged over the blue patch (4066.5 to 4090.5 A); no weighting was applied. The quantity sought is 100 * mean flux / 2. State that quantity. 1199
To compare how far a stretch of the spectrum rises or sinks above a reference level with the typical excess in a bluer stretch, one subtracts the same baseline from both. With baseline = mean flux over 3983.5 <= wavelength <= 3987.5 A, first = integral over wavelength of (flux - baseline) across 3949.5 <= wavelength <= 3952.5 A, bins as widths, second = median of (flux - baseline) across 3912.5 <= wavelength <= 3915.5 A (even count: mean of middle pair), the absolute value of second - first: 2.9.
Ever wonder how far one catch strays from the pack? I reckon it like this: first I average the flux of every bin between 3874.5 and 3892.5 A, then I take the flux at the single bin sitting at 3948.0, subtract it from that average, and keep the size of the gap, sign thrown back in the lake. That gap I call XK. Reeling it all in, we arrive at 2.7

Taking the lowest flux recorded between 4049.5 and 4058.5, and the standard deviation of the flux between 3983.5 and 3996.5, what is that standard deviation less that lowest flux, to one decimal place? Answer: -22.2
